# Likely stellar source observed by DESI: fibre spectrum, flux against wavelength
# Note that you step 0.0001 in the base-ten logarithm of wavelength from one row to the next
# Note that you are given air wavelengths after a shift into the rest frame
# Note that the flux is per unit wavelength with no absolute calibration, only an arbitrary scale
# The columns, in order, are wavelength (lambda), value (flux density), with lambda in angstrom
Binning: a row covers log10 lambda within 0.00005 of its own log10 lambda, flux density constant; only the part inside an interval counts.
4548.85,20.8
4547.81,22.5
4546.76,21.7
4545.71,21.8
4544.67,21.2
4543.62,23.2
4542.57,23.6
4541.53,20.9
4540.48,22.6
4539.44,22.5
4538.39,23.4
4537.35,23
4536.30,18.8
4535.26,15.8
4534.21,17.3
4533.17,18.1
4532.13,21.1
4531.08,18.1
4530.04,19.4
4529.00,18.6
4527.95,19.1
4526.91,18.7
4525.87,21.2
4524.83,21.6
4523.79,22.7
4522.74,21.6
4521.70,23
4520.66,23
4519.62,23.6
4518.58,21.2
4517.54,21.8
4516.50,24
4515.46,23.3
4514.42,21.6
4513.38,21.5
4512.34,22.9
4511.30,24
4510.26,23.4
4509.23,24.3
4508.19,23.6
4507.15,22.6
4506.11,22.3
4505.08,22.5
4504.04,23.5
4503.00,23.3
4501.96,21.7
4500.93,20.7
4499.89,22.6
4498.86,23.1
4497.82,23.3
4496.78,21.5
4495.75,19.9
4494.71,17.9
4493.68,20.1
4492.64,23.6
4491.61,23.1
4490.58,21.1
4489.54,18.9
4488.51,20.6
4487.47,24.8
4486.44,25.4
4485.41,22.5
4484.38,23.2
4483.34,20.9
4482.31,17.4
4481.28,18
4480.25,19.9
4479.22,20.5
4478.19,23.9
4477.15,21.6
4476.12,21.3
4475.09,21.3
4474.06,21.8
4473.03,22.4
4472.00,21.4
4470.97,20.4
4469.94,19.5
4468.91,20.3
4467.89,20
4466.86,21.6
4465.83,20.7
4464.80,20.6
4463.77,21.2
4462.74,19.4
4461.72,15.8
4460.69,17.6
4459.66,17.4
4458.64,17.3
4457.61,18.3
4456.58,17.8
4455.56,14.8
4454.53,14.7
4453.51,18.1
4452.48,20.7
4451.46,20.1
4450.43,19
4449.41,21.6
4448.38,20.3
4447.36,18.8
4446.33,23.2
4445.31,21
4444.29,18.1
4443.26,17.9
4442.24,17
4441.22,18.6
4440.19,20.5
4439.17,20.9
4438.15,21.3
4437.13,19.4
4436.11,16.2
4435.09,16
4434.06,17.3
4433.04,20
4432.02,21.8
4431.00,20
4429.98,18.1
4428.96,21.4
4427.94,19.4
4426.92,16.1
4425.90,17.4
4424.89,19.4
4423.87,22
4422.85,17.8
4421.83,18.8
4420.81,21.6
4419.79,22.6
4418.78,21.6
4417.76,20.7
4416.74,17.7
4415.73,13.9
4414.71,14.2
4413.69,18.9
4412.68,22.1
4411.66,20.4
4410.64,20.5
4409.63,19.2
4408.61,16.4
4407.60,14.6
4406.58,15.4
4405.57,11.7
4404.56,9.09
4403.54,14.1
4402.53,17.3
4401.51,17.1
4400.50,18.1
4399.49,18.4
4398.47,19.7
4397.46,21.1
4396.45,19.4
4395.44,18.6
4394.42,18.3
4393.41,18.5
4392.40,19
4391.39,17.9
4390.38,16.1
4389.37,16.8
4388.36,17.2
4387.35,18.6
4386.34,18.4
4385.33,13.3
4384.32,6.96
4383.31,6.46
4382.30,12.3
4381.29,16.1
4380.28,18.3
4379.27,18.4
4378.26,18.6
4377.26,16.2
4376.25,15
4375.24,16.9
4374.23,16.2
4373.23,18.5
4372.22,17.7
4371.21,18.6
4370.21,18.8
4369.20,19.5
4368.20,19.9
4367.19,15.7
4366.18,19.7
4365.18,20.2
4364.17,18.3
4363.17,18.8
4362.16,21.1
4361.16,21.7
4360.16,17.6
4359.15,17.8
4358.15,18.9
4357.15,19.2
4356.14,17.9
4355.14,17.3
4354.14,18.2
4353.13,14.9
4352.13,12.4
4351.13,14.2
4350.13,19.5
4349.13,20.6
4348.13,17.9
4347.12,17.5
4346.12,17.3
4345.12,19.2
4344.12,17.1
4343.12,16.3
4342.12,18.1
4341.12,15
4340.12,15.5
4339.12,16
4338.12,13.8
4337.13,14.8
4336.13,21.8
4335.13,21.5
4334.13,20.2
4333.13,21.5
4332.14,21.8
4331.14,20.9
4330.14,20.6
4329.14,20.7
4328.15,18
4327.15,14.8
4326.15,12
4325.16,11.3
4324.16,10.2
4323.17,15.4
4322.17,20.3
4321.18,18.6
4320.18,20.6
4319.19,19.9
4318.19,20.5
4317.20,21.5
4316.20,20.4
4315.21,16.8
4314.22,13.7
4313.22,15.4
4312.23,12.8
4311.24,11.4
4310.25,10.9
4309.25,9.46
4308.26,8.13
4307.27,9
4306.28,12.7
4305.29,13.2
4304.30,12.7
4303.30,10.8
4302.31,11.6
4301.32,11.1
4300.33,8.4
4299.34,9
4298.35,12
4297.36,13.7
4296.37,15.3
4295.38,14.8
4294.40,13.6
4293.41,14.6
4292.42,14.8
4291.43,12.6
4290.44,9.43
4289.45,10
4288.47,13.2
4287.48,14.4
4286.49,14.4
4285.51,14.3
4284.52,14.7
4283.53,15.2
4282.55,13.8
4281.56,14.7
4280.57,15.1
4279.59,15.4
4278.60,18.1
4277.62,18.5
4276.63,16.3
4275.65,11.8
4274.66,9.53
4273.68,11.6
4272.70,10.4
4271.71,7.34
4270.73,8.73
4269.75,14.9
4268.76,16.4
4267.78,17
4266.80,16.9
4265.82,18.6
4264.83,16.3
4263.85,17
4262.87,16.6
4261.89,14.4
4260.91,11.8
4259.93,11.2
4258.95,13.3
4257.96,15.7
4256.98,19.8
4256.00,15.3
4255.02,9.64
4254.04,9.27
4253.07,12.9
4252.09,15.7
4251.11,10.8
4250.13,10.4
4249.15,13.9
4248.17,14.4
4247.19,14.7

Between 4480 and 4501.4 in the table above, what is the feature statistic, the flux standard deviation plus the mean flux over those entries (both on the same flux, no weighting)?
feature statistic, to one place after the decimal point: 23.6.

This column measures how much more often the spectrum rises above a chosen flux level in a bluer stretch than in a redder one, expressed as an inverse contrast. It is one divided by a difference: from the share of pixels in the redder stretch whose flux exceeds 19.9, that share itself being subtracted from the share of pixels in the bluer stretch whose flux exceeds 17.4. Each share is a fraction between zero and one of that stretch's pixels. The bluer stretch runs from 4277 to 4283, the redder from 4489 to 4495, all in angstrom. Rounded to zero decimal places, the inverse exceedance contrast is -3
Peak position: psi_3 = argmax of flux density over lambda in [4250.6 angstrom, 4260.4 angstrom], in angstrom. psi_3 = 4256.98 angstrom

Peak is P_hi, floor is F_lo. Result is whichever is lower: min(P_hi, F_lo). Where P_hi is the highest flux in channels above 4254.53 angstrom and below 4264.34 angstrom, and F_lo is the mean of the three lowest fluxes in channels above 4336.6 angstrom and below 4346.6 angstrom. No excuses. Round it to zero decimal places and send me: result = 15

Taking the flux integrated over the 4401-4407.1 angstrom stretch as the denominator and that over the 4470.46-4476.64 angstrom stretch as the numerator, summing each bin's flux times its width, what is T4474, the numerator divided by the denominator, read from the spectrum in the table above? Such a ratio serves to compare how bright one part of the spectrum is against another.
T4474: 1.54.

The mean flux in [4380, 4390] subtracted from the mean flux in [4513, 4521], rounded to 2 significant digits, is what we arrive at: 8.1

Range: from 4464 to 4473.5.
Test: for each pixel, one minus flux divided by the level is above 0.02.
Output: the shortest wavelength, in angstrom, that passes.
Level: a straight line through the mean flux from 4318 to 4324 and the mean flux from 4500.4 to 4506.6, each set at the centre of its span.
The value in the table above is 4464.80 angstrom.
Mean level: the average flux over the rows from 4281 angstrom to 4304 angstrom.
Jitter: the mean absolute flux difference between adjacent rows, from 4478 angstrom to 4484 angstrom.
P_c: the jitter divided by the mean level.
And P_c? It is 0.16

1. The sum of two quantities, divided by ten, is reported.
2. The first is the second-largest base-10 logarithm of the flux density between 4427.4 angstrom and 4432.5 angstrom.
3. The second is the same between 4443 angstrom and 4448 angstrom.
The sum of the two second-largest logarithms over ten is 0.265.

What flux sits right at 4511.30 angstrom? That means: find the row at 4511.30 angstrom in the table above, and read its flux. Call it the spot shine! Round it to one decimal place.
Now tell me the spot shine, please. 24.0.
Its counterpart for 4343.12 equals 16.3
